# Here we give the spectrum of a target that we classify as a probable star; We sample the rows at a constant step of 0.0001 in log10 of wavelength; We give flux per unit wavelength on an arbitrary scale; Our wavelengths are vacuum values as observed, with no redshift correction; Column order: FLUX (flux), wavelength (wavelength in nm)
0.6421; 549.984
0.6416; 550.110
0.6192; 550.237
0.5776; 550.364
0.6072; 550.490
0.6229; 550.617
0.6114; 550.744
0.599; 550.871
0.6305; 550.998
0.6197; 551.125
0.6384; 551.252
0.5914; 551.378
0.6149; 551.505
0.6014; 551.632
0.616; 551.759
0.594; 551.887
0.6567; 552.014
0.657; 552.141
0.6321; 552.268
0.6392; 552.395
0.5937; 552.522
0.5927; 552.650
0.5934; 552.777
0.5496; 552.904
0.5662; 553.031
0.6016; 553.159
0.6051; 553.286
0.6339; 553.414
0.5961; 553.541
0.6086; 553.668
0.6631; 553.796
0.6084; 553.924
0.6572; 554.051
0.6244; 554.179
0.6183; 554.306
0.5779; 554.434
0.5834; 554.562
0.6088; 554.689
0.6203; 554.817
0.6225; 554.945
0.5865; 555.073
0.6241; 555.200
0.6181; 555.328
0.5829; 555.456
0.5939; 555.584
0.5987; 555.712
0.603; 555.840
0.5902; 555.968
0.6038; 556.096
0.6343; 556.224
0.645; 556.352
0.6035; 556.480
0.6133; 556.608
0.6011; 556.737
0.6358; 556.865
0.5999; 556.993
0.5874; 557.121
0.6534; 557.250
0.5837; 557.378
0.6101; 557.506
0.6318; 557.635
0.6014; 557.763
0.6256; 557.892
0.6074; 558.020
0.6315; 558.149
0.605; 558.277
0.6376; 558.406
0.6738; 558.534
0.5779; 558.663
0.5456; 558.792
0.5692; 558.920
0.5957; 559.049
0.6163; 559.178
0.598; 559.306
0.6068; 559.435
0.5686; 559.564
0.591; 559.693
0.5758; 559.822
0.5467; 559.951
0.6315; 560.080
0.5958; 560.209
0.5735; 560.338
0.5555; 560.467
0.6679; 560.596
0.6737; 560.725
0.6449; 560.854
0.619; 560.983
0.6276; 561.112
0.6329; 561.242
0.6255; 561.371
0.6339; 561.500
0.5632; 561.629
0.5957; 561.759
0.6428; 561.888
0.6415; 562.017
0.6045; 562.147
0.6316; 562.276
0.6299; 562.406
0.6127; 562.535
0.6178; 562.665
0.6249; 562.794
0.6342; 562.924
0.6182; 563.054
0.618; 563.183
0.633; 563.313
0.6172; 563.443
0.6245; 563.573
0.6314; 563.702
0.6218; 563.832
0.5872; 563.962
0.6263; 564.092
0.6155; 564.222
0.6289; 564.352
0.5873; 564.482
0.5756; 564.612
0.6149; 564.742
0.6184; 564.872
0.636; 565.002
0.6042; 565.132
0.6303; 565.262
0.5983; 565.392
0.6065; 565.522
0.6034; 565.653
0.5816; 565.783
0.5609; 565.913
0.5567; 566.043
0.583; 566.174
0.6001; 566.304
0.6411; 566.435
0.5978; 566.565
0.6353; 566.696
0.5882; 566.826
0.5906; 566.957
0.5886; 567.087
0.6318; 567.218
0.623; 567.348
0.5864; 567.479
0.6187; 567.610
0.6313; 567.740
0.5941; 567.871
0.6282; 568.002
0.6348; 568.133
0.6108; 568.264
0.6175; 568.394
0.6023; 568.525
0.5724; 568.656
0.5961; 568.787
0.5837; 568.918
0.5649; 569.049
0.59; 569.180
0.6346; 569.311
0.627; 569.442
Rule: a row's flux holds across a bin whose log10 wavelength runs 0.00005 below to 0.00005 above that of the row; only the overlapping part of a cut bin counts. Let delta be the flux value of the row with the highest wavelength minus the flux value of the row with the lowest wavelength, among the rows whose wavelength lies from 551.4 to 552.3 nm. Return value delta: 0.017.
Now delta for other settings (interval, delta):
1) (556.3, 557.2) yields -0.058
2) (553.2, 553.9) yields 0.058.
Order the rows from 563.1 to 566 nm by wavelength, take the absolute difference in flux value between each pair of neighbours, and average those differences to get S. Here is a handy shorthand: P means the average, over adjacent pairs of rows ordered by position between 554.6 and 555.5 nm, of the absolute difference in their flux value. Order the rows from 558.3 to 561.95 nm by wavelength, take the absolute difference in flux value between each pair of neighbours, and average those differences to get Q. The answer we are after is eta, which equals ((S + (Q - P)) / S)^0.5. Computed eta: 1.25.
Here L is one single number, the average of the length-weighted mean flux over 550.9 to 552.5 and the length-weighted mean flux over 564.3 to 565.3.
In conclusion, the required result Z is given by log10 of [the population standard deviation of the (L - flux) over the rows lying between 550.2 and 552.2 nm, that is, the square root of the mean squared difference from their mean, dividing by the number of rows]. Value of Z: -1.67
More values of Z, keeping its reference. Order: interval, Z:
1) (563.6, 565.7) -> -1.76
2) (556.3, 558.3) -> -1.71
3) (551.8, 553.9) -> -1.50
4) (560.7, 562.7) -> -1.63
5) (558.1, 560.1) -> -1.47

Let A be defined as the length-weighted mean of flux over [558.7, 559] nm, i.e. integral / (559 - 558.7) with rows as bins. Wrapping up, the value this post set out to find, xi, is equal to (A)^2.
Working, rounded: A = 0.561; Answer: 0.32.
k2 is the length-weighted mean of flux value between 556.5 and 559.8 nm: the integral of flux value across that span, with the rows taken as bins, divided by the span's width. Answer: 0.606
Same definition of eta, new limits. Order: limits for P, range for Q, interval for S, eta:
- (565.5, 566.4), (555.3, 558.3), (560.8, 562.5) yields 1.19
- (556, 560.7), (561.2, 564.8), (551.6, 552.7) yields 0.62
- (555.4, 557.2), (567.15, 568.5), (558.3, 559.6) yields 1.06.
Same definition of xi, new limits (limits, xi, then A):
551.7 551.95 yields 0.36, 0.603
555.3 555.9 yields 0.36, 0.598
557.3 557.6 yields 0.36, 0.603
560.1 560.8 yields 0.38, 0.615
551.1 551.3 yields 0.40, 0.630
